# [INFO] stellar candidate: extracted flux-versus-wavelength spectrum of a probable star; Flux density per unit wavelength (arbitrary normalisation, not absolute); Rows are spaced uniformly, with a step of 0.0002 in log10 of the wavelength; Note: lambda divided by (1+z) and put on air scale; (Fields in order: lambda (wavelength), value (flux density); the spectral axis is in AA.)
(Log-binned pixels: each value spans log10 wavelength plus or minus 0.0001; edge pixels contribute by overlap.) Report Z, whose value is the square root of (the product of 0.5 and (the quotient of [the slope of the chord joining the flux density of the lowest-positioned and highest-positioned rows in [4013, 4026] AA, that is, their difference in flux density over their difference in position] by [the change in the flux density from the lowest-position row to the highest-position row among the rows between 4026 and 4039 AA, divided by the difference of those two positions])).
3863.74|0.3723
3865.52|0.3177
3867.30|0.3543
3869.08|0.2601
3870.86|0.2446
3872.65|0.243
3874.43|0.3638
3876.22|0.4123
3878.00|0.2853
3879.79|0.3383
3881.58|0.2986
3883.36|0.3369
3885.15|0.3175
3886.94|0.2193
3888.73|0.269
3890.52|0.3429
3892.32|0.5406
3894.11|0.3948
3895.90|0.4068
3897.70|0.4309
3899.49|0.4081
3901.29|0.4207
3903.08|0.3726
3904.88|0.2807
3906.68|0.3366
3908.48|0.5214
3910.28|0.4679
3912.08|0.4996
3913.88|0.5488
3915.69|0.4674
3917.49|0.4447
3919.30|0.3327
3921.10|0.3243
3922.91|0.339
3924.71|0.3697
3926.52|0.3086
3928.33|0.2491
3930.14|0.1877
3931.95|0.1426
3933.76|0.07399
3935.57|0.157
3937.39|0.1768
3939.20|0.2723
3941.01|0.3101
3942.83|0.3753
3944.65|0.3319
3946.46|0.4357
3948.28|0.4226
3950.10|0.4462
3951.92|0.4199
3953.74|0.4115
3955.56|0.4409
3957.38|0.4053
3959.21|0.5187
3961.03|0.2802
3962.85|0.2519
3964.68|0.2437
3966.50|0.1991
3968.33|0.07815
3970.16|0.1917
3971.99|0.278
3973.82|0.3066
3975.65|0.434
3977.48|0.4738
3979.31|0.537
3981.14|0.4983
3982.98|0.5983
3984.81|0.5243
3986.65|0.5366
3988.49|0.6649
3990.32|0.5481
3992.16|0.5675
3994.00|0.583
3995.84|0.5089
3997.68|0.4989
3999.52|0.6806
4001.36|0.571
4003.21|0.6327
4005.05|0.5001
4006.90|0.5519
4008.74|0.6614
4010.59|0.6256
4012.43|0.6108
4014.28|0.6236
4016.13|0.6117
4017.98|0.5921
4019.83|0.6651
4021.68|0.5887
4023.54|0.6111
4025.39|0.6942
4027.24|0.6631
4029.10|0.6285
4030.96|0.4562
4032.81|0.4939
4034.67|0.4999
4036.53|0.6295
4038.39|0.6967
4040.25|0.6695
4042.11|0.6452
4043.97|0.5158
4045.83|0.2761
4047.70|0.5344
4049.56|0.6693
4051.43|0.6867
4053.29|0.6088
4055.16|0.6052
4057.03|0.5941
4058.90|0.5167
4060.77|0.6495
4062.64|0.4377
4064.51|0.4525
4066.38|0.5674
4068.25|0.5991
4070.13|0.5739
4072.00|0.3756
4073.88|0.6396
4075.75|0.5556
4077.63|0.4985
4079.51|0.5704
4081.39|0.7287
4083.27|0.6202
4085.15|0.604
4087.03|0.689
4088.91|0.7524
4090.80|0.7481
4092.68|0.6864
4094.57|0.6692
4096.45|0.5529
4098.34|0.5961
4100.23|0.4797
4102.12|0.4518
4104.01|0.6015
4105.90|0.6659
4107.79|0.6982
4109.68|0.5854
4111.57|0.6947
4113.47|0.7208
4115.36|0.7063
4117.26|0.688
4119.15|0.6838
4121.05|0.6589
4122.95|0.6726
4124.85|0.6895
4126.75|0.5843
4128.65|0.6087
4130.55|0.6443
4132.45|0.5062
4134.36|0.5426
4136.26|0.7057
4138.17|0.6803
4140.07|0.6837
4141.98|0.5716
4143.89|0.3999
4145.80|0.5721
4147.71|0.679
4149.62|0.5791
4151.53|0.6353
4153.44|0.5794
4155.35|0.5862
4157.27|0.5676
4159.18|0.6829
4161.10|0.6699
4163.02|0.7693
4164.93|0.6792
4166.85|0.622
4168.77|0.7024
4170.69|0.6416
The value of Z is 1.0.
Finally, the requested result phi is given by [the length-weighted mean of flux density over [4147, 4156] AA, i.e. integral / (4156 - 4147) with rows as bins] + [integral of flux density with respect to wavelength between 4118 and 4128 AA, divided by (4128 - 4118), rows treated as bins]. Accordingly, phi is 1.3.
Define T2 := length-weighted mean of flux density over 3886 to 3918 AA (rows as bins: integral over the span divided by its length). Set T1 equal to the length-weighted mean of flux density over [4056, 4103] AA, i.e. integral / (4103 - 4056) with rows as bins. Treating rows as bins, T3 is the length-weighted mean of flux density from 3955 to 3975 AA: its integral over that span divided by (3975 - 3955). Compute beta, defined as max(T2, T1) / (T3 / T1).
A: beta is 1.2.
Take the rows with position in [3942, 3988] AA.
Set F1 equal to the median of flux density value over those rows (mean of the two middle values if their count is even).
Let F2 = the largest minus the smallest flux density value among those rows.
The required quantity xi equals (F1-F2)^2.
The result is 0.010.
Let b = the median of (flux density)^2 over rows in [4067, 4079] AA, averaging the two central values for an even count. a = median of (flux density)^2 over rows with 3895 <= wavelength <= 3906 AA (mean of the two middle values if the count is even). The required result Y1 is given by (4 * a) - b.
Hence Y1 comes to 0.3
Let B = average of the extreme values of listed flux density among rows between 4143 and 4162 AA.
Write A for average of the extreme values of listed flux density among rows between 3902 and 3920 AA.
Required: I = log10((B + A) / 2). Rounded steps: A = 0.41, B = 0.54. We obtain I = -0.32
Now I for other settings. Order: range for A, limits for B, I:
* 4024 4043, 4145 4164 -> -0.21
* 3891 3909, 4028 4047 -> -0.35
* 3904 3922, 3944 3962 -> -0.39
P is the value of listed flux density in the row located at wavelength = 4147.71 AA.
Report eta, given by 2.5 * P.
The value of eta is 1.70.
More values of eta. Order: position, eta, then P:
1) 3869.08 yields 0.65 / 0.2601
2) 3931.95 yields 0.36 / 0.1426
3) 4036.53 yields 1.57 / 0.6295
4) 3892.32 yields 1.35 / 0.5406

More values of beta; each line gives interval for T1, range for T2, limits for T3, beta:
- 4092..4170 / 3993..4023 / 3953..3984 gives 1.1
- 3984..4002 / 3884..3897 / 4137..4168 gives 0.5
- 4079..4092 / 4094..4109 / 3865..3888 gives 1.5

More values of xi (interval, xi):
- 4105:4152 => 0.119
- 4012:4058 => 0.036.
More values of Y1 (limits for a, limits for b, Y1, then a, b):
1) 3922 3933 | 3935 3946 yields 0.2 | 0.08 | 0.09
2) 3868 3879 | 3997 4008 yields 0.0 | 0.07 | 0.32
